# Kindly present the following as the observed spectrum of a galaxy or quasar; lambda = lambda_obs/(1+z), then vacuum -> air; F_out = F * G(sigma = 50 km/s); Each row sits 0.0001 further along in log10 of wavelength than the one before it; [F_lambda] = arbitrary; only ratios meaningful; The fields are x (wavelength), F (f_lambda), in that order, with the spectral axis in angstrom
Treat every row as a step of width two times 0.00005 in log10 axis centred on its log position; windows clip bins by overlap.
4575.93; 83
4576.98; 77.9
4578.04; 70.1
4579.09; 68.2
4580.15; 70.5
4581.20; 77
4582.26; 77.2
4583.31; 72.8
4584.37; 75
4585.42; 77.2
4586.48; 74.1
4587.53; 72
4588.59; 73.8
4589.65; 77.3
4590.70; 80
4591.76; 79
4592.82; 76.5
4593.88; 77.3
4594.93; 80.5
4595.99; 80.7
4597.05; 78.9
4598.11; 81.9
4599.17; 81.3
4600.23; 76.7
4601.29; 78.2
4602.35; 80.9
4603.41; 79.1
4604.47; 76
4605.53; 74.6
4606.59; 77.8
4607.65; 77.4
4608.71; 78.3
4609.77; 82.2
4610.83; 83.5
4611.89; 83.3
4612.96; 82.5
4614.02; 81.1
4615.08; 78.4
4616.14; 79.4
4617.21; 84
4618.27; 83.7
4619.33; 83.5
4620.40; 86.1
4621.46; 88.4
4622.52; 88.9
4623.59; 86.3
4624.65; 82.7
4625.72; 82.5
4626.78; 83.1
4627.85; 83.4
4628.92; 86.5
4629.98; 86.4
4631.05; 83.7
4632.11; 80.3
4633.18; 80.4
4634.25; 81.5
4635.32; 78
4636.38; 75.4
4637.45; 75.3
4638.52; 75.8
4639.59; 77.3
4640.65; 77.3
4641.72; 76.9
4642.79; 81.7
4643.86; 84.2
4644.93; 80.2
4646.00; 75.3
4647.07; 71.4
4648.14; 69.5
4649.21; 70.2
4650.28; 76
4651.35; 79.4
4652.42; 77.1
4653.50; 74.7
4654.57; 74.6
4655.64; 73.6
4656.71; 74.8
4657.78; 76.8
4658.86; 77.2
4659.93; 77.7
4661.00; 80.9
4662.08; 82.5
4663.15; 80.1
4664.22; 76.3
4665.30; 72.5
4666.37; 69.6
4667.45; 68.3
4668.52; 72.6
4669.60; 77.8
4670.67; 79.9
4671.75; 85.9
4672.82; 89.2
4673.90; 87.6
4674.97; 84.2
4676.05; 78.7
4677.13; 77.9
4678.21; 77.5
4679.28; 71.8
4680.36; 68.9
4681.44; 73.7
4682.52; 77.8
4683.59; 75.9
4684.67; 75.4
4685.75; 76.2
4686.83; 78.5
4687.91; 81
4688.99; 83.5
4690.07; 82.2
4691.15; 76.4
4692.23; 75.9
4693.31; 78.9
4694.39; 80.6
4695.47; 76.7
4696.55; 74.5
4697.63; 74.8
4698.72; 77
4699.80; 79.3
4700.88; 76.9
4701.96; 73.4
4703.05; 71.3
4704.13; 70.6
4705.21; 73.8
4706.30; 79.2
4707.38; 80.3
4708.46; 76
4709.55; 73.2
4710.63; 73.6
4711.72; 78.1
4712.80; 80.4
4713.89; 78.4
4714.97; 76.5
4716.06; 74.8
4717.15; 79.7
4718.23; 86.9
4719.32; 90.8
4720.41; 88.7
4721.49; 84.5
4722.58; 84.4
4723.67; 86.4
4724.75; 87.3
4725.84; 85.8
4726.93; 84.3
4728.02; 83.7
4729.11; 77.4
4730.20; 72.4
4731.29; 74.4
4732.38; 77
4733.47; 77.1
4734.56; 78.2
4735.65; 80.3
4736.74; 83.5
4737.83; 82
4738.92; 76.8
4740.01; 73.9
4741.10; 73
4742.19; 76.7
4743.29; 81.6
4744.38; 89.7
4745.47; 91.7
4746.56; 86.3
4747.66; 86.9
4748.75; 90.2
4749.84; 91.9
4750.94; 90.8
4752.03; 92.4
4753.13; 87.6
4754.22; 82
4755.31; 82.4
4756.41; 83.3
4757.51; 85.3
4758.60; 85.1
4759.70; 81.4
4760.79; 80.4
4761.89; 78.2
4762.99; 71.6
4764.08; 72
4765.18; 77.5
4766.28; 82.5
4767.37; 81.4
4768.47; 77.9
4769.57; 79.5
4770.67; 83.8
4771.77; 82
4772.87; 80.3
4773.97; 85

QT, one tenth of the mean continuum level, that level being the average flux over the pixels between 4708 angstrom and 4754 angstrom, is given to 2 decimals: 8.20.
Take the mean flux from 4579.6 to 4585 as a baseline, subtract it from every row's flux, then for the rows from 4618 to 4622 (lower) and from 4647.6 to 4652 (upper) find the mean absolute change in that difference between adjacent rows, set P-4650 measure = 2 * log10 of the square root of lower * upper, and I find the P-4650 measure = 0.7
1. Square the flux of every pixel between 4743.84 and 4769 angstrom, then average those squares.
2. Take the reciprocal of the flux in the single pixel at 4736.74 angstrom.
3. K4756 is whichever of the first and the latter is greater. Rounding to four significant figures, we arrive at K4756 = 7065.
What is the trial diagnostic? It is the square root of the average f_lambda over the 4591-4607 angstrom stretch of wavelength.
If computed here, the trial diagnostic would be 8.87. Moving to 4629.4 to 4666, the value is 8.80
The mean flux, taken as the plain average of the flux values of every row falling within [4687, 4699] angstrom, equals 78.3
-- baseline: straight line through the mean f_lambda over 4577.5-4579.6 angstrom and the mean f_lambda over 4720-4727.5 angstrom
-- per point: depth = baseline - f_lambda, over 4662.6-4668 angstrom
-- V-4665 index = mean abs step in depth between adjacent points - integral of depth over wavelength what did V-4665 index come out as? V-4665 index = -28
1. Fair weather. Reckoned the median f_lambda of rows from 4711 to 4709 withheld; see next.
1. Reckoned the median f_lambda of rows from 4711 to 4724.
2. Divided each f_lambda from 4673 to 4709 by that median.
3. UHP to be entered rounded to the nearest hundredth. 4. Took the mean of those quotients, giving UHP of 0.94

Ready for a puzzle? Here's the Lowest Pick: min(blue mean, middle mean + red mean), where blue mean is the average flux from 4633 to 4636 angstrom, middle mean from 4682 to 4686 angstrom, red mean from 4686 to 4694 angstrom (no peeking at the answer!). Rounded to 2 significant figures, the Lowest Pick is 80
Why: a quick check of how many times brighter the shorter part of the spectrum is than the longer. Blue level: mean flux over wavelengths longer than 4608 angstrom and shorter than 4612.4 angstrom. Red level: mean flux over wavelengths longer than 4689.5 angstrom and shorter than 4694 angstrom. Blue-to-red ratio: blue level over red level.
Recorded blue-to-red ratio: 1.04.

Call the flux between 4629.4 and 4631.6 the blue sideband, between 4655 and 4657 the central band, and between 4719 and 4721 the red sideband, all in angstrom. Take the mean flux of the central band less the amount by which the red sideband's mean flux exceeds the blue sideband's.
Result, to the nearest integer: 70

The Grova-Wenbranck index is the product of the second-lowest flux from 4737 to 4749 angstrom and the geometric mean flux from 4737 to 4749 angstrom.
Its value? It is 6087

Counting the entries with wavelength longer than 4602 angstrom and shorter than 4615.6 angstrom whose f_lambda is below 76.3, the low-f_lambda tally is 2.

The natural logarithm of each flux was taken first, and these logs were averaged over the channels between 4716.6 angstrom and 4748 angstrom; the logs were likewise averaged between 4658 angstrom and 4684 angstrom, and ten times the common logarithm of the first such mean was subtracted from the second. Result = -2.09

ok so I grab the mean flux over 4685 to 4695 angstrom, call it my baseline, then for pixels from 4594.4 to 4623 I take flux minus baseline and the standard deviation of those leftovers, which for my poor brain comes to 3.5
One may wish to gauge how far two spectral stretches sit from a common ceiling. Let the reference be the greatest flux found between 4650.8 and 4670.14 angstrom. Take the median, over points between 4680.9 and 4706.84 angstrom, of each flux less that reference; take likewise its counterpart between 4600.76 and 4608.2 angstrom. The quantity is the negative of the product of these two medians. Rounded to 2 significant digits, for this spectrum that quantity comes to -28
